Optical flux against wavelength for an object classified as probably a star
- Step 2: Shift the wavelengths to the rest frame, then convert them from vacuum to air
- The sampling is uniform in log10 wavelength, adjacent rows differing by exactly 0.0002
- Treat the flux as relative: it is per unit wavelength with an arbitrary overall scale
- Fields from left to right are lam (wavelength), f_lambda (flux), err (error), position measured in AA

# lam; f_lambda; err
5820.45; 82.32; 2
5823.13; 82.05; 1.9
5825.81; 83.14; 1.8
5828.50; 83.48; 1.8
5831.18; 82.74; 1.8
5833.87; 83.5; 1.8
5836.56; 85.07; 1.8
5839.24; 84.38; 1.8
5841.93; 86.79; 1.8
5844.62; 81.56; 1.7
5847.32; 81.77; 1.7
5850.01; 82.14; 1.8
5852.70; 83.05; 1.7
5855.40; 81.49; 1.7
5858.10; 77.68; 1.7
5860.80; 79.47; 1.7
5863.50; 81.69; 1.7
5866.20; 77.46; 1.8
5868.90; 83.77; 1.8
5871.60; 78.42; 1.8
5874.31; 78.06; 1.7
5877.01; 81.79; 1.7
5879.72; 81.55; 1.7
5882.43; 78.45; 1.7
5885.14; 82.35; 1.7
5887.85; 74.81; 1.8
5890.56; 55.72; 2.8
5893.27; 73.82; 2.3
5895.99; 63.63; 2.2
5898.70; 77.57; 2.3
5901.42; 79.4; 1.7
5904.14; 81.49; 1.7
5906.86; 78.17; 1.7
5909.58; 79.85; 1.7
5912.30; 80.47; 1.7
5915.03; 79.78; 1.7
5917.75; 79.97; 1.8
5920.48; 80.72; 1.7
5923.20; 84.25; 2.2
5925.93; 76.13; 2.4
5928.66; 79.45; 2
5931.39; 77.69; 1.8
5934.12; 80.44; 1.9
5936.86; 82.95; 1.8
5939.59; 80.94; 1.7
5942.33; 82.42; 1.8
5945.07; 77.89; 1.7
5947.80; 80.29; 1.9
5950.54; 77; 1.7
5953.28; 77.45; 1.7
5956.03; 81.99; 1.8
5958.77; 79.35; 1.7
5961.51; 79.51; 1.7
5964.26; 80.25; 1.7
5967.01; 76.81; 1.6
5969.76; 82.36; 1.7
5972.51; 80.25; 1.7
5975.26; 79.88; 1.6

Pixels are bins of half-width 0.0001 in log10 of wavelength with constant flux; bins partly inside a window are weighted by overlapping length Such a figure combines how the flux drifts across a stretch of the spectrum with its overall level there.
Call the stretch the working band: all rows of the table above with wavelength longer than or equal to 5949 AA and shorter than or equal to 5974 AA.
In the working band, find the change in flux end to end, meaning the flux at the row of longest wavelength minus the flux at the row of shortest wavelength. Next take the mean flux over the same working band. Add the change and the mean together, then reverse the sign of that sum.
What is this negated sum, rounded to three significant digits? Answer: -82.7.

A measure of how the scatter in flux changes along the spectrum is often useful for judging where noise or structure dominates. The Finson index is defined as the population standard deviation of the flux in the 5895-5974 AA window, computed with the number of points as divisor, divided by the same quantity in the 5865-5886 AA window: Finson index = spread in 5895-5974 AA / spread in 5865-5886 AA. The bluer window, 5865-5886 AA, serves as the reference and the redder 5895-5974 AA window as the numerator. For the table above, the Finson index 1.6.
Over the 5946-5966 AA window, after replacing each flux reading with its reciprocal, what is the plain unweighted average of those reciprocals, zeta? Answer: 0.0126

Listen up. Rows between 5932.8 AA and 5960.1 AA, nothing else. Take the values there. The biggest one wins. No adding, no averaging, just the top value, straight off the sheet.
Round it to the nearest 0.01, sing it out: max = 82.95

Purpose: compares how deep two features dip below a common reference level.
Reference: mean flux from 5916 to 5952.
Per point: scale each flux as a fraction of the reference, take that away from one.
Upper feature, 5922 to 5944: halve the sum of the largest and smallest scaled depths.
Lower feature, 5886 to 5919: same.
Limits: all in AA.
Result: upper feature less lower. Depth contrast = -0.14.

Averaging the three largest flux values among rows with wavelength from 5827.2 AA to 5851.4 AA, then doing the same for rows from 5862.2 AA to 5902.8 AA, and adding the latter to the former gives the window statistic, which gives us 168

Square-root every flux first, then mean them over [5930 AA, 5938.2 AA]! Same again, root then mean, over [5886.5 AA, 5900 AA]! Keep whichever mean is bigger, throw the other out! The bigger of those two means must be 8.96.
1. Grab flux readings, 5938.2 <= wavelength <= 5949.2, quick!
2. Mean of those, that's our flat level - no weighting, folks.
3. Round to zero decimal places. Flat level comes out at 80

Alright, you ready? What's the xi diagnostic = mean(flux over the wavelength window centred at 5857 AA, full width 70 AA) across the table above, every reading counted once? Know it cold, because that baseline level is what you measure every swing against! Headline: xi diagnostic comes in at 80.5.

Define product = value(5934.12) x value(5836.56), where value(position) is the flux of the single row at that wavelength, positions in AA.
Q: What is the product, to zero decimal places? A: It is 6843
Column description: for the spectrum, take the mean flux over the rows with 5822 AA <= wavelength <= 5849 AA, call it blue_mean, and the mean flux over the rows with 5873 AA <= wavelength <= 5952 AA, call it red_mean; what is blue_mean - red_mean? 5.3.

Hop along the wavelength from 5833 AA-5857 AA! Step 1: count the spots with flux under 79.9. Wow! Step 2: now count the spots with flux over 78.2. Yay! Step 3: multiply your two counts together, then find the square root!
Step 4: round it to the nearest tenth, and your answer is 0.0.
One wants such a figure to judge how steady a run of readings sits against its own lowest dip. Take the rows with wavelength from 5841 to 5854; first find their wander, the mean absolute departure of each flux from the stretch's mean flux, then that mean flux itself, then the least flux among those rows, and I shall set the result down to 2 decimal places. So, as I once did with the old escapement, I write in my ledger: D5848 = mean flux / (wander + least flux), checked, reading 1.00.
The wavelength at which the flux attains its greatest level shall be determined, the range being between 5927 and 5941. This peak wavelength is 5936.86 AA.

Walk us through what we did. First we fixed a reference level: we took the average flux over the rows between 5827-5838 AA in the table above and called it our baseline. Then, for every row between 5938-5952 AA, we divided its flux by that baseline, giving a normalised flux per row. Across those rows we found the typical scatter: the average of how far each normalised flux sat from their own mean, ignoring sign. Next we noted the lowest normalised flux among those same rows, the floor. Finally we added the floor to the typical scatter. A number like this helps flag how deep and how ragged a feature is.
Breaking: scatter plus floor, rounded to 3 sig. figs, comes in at 0.942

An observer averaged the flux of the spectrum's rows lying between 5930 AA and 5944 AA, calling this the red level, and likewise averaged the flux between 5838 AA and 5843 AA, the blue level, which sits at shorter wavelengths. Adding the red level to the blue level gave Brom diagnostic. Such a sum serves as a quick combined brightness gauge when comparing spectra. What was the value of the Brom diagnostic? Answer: 166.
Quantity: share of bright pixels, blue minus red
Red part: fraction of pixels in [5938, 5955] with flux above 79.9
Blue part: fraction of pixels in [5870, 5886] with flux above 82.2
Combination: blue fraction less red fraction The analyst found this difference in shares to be -0.3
